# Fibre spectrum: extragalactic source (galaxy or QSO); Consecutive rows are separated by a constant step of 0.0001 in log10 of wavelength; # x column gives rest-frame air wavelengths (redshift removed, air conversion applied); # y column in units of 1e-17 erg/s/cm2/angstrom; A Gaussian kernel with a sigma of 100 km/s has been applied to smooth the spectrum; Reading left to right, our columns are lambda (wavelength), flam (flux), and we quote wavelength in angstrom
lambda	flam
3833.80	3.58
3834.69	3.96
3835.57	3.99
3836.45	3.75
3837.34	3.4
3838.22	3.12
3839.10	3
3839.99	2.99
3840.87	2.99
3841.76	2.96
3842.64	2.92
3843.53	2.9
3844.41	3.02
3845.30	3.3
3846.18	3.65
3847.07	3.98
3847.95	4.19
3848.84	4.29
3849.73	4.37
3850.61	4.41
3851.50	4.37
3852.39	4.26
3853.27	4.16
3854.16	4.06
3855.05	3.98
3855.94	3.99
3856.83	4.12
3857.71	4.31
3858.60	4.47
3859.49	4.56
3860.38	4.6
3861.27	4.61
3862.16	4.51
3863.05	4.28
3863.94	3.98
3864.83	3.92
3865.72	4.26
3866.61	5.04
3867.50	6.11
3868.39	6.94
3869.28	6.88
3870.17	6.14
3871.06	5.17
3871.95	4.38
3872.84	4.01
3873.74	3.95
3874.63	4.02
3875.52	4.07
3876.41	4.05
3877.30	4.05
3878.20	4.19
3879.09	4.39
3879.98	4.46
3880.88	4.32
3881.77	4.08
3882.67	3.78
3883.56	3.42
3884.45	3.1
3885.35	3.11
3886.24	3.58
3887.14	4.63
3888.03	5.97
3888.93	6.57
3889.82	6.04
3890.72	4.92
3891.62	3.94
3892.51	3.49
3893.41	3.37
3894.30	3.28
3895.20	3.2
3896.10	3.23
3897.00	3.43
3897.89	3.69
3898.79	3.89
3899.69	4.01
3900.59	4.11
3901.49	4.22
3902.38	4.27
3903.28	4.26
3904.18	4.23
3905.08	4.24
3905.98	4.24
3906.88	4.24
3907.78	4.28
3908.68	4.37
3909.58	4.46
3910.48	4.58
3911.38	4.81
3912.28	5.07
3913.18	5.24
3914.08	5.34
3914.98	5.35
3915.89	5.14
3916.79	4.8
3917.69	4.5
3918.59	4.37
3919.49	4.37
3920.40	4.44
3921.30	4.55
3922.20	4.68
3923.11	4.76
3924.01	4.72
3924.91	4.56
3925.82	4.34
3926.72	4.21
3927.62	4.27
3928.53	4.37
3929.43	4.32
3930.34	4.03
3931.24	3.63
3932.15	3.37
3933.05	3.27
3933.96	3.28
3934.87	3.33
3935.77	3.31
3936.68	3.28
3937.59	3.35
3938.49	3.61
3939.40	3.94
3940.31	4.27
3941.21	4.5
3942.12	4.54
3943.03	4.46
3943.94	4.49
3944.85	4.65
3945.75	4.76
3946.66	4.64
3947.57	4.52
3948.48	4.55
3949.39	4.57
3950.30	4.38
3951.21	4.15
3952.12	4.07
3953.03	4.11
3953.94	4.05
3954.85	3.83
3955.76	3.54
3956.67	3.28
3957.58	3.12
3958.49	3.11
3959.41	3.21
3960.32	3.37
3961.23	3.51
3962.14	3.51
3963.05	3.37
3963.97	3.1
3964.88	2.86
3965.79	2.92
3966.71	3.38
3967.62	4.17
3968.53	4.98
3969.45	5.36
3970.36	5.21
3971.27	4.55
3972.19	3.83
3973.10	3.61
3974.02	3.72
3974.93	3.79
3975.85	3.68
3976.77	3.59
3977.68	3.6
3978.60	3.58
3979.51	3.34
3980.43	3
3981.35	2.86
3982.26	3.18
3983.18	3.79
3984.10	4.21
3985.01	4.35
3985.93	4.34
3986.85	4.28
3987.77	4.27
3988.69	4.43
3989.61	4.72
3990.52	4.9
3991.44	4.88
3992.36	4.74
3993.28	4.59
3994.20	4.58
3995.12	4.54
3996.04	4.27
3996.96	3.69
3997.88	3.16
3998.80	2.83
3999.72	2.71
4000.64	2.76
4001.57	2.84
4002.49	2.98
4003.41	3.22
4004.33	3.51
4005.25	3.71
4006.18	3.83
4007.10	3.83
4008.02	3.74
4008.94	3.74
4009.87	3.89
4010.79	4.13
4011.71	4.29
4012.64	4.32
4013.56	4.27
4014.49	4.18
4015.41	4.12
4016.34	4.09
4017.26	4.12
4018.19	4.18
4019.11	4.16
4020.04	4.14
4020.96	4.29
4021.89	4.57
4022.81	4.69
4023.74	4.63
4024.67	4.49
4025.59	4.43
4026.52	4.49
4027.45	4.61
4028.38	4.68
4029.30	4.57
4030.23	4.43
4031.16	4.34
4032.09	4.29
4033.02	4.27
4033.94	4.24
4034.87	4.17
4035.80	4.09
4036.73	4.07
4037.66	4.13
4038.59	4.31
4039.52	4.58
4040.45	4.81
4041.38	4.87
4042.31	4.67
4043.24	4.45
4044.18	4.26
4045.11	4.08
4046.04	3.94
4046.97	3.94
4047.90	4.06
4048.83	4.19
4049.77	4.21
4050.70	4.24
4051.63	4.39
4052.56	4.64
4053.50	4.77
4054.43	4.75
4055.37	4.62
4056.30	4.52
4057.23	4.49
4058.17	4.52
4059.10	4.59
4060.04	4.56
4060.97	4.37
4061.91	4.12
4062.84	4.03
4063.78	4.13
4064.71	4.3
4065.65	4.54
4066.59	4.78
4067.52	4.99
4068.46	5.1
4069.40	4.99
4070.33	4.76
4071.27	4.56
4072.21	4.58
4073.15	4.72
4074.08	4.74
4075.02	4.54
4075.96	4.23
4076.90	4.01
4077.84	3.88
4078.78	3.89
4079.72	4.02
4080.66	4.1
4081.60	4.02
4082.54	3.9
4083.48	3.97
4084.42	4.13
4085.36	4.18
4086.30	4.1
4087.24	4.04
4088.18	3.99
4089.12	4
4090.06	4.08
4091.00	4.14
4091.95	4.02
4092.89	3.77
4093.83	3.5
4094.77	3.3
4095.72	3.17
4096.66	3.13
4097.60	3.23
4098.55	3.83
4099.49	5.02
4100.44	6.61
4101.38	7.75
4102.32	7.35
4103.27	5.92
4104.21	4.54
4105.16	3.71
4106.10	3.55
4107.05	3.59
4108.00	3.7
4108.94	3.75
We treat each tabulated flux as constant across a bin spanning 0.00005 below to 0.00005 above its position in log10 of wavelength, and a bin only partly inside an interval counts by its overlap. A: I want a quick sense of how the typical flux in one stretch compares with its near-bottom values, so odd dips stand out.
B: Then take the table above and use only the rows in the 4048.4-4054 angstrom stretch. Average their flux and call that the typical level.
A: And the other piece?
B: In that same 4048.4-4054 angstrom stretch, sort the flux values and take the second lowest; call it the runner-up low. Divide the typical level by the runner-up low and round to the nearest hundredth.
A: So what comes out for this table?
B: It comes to 1.05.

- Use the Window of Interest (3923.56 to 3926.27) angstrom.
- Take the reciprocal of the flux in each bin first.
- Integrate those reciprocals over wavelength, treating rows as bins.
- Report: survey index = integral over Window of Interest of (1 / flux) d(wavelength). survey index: 0.60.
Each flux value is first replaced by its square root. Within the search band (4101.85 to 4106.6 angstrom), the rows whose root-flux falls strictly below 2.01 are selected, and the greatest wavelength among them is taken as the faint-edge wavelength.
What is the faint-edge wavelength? 4106.10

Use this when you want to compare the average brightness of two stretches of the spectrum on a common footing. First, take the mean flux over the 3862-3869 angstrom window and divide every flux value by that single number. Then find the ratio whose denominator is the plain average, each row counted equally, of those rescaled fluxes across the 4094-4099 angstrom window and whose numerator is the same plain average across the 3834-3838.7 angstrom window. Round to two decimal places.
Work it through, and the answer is 1.09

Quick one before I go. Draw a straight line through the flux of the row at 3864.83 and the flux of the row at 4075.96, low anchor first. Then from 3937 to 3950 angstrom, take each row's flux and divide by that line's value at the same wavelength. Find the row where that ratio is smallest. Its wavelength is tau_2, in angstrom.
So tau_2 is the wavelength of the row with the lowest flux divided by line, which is 3937.59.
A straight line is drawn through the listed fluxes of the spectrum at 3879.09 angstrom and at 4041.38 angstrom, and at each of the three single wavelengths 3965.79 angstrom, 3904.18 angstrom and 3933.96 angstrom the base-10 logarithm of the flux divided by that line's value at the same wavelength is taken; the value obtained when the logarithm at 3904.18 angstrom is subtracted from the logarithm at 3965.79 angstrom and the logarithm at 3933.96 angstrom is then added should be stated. -0.32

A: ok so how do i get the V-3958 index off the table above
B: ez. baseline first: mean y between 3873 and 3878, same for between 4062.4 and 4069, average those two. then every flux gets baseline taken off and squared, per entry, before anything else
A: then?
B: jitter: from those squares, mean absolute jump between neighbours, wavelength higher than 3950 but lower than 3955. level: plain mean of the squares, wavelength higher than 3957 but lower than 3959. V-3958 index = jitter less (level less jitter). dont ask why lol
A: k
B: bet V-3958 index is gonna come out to -1.3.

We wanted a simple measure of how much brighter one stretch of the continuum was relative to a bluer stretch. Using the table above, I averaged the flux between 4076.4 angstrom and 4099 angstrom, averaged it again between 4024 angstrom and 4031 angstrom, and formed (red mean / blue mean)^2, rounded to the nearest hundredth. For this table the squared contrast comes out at 0.72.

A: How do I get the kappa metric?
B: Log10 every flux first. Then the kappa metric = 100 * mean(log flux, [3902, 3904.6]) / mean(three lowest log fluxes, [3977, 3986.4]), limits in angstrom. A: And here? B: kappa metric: 131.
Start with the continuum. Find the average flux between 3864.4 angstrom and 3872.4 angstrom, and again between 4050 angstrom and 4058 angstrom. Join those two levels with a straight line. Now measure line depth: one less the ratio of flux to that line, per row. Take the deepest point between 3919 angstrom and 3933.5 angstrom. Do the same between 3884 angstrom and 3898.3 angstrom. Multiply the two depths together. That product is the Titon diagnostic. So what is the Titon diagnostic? 0.15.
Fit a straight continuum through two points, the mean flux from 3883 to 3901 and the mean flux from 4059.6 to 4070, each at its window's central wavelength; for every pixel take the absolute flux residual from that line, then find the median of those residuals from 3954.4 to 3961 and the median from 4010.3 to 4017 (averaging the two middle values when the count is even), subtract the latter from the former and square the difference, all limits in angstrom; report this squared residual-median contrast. 0.54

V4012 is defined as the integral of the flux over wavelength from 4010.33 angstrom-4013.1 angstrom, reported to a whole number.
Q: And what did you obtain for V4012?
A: 12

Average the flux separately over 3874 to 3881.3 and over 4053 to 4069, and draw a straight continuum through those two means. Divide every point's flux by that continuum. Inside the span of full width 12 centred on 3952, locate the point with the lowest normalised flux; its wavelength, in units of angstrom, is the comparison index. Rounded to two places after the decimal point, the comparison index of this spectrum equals 3957.58 angstrom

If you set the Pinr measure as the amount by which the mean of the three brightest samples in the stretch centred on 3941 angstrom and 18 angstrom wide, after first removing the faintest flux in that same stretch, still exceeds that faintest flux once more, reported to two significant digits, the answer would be -1.9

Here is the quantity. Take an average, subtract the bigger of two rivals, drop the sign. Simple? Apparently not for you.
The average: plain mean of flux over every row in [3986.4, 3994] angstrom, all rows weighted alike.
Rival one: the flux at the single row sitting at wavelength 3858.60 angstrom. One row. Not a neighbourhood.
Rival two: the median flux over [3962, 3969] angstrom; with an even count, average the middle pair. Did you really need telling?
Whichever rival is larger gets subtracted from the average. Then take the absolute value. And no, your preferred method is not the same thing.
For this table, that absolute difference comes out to 0.13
